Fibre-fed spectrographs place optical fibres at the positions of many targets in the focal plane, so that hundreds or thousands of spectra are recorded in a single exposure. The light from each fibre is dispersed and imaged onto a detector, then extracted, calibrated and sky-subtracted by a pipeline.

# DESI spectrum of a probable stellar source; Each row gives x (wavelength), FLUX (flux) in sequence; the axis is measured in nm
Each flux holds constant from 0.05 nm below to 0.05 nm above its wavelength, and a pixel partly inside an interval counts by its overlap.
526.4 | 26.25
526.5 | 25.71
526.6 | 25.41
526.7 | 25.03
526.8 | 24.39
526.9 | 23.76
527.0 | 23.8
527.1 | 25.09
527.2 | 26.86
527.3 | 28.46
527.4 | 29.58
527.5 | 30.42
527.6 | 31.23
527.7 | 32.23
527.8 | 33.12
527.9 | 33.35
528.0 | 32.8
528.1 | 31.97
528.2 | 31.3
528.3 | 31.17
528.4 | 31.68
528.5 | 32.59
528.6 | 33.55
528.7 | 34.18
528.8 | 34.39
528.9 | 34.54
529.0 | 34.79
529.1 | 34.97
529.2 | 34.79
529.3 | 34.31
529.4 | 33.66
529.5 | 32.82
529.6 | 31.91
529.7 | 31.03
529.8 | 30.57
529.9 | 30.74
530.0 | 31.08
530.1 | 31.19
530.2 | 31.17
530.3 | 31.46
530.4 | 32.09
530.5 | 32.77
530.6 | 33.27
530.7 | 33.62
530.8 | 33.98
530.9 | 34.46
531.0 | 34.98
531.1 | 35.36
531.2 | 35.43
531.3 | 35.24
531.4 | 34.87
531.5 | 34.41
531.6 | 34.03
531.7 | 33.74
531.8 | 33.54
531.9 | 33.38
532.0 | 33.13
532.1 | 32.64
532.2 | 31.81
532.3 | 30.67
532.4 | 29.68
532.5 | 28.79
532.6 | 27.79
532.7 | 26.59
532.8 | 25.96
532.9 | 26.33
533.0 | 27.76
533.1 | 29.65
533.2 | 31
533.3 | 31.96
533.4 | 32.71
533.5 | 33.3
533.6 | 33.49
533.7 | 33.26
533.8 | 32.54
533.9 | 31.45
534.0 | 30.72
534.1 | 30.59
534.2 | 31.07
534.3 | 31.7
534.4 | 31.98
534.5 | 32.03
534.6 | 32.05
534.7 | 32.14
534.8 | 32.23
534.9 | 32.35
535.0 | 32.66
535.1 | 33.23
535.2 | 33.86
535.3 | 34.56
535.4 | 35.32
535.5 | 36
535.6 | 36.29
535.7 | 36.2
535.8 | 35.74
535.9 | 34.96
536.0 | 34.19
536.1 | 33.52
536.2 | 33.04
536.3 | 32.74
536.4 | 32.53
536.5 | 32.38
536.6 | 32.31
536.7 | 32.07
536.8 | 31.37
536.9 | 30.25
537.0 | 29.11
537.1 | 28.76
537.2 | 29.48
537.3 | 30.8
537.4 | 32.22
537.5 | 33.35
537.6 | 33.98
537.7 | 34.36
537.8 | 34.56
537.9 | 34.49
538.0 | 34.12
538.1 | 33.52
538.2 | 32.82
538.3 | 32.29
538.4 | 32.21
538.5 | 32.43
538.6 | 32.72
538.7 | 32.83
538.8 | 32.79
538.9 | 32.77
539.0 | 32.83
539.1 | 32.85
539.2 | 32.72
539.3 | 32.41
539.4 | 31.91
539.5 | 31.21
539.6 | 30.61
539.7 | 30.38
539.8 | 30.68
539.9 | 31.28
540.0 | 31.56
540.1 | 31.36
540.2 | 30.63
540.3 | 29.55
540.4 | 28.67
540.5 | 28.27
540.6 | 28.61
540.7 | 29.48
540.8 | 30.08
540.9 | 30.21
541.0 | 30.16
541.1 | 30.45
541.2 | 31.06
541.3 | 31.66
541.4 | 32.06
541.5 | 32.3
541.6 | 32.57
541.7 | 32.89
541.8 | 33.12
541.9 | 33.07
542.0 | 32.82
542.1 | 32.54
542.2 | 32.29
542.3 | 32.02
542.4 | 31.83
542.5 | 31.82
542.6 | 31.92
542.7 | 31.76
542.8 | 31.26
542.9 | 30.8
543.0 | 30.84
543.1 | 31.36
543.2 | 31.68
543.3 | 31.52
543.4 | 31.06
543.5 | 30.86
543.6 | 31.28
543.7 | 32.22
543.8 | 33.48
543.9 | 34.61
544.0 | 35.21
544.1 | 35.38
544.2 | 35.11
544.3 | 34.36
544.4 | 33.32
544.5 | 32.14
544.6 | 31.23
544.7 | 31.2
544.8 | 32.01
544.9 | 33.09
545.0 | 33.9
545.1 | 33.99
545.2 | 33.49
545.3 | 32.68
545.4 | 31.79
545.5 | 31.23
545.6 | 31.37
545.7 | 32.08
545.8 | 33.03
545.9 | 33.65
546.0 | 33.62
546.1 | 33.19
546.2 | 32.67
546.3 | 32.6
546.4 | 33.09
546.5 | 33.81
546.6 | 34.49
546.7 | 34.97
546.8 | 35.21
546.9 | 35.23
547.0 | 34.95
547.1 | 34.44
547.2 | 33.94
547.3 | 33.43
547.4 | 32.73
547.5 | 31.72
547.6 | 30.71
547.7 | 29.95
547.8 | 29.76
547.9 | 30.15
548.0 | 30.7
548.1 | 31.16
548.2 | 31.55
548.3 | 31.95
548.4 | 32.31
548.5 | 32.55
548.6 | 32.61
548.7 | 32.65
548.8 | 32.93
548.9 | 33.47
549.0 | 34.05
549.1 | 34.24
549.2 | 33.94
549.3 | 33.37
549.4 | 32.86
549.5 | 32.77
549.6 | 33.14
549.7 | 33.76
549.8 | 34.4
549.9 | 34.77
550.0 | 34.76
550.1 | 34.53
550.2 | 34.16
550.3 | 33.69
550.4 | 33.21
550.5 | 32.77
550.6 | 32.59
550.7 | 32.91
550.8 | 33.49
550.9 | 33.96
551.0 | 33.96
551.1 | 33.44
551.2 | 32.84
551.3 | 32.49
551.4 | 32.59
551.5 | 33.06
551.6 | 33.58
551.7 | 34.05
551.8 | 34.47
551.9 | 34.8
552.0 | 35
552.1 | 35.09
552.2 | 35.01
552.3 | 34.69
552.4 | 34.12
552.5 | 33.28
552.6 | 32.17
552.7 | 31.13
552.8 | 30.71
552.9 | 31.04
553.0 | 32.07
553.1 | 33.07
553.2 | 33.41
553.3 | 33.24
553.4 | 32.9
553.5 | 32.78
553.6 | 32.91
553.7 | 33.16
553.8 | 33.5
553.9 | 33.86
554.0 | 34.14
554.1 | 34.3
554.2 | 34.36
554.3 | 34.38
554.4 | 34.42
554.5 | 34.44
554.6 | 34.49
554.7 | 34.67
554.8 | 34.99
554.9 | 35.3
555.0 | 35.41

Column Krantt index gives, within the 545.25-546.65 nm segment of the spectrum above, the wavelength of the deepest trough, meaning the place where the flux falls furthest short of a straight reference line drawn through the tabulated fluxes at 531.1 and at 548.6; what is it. 545.5 nm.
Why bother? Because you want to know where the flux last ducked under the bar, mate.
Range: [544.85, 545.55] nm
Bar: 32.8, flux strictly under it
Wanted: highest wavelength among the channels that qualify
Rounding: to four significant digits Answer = 545.5 nm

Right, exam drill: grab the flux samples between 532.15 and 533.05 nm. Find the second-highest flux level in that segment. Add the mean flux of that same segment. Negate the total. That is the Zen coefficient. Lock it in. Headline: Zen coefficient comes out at -59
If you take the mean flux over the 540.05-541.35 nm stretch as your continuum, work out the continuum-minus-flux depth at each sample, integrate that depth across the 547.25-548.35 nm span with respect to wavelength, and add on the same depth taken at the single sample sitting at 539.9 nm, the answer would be -2.6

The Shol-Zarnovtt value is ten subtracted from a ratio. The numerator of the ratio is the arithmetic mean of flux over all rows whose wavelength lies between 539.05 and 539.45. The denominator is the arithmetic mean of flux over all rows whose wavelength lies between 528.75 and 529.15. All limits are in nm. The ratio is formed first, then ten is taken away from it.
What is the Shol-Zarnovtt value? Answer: -9.06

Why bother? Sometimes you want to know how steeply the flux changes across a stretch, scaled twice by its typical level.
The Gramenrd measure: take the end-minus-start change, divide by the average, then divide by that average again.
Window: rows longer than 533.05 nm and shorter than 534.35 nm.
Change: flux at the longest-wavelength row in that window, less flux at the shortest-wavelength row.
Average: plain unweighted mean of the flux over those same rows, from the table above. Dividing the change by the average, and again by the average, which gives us 0.0020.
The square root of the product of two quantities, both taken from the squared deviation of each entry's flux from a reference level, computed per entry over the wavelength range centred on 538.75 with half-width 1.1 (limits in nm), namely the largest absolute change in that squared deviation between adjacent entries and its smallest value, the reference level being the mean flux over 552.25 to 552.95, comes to 0.03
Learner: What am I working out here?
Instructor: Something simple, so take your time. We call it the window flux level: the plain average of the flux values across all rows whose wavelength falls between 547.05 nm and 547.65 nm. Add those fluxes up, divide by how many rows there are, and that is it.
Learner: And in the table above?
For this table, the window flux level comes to 32.8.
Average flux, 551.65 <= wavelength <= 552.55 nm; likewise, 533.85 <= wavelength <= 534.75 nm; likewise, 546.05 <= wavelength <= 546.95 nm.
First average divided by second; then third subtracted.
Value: -32.8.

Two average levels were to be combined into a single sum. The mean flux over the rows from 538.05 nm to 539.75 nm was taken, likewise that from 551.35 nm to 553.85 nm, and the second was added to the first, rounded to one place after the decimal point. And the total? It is 65.6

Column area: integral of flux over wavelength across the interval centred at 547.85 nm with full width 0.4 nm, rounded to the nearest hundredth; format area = 12.06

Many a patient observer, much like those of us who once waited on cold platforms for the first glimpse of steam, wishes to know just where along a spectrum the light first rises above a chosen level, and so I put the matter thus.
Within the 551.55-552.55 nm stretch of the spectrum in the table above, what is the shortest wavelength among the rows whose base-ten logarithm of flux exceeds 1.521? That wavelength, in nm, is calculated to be 551.6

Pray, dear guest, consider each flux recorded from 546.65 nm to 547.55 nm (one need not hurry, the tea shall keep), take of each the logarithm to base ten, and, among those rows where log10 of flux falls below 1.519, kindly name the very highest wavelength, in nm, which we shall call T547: 547.5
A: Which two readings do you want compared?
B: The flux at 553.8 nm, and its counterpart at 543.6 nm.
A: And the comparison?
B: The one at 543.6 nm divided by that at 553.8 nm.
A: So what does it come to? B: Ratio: 0.93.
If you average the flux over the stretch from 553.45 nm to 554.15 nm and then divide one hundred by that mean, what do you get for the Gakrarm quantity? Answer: 2.98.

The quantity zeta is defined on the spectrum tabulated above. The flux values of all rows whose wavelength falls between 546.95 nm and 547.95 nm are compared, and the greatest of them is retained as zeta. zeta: 34.95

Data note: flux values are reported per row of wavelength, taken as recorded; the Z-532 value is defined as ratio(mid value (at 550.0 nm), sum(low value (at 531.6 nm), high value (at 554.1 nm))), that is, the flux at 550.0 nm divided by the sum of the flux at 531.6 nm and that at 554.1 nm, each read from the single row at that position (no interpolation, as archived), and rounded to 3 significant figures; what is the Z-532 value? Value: 0.509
